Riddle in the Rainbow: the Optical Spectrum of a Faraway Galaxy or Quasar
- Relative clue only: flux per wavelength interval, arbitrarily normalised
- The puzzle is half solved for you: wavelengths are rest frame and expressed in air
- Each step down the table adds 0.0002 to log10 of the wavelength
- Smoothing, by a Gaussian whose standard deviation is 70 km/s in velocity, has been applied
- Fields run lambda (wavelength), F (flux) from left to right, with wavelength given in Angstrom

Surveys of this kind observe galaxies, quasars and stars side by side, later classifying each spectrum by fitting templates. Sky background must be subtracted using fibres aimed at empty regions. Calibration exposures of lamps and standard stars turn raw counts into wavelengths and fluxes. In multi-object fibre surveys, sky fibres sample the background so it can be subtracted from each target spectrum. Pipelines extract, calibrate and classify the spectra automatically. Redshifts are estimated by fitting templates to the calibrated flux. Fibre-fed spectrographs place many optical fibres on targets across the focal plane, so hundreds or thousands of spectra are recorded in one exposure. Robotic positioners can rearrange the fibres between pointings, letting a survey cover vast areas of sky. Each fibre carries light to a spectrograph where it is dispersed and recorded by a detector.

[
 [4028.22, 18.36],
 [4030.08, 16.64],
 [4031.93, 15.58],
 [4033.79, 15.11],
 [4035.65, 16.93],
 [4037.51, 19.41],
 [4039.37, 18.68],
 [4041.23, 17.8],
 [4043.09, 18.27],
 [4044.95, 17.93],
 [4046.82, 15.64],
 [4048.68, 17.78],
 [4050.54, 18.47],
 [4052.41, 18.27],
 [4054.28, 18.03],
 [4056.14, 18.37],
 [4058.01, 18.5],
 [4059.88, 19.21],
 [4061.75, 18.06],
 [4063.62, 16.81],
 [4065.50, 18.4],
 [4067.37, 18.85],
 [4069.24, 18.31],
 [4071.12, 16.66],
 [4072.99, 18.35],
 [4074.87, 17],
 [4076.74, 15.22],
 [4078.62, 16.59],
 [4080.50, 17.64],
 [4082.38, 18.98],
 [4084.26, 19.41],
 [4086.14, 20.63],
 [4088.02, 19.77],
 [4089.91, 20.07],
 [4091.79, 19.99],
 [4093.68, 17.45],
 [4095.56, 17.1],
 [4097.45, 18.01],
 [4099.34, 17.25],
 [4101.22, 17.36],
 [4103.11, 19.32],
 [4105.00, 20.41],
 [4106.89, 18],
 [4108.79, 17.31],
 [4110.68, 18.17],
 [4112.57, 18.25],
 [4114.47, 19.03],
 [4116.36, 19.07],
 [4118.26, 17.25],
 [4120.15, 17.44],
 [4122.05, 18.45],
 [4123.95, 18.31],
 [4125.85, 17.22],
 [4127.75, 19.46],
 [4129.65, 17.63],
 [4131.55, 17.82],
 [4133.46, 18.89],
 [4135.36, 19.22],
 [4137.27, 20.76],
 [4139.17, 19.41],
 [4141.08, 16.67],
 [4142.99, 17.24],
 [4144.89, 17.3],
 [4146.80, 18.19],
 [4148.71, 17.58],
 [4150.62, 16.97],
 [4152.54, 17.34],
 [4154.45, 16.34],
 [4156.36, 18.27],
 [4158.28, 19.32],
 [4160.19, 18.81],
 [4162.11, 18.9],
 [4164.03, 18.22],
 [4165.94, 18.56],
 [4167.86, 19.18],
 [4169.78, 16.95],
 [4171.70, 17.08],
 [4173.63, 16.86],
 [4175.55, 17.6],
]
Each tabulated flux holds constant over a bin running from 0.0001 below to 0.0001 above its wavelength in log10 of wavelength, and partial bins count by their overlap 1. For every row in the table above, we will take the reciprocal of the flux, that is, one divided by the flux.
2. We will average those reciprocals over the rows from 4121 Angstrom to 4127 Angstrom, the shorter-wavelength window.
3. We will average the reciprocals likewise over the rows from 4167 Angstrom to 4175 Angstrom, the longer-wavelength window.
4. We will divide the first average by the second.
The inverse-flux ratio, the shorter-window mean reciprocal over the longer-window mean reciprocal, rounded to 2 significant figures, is 0.97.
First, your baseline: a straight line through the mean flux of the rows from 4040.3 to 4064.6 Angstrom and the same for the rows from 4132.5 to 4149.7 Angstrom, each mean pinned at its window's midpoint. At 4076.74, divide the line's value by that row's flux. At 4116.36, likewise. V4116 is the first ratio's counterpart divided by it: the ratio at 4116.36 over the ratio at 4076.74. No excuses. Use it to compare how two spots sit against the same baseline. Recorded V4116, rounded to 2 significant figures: 0.81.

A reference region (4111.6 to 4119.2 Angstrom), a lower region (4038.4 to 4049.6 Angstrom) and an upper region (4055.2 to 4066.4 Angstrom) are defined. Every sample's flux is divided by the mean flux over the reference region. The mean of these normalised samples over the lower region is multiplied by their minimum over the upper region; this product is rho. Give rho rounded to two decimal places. 0.88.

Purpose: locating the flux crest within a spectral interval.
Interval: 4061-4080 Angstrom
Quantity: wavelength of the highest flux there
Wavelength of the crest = 4067.37 Angstrom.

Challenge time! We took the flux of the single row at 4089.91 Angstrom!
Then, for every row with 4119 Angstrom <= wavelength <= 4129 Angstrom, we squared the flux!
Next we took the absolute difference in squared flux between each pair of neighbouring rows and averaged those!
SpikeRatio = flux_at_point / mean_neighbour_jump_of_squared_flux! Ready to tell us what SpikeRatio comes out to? 0.49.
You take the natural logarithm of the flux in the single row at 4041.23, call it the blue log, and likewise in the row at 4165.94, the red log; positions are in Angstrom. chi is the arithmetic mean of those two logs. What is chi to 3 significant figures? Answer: 2.90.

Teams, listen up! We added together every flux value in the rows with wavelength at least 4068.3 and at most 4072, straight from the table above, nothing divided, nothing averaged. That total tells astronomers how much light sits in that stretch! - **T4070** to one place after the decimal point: 35.0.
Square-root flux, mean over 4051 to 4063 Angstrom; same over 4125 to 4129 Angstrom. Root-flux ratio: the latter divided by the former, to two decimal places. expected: 1.00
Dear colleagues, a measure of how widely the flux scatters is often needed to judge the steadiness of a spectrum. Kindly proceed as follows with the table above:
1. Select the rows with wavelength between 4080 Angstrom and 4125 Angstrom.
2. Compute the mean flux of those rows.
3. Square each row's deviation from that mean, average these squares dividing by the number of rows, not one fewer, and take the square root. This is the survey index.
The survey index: 1.09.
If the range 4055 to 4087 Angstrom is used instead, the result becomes 1.26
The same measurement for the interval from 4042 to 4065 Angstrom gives 0.88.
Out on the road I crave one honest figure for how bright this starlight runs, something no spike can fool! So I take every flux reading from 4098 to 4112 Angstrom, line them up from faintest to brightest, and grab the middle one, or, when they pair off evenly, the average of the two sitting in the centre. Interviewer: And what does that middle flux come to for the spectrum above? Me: 18.0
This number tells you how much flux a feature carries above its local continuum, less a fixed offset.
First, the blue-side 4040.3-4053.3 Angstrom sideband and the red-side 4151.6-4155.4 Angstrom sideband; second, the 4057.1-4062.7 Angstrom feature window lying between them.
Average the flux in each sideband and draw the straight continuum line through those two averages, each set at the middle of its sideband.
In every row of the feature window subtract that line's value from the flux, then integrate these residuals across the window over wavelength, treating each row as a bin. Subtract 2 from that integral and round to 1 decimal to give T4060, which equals 3.4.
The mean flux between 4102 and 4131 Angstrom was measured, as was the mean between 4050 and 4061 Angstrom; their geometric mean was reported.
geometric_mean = 18.4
